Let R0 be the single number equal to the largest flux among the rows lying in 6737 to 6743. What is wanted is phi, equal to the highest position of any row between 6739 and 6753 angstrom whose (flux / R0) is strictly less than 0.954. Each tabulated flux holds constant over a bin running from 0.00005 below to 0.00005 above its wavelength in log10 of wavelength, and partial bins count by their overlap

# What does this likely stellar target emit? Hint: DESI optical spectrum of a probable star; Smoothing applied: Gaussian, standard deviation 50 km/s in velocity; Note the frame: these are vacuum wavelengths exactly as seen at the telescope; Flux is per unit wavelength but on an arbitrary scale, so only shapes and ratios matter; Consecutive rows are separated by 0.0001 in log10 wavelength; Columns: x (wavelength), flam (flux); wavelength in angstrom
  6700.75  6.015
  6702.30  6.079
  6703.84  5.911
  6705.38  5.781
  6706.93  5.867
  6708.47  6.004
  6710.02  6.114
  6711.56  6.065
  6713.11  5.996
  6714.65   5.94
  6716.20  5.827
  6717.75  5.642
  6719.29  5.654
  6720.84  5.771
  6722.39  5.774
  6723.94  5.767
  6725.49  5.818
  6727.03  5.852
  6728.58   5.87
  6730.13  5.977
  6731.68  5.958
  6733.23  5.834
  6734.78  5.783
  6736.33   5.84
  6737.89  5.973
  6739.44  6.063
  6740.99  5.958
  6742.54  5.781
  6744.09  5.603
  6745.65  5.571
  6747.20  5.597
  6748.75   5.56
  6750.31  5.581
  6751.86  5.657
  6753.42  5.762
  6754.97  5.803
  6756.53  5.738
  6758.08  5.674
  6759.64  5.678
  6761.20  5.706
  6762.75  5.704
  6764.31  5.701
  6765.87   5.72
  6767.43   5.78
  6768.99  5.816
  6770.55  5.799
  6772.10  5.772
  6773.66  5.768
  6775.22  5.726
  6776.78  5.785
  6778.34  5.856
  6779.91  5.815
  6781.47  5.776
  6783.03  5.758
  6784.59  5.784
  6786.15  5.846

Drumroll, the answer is 6751.86 angstrom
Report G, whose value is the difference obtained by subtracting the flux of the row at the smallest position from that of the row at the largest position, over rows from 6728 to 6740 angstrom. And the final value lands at 0.19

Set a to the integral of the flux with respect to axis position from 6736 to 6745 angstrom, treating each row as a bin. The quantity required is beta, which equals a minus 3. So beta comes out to 49.8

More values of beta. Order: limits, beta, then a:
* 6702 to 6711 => 50.6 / 53.6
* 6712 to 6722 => 55.1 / 58.1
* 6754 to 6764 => 54.2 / 57.2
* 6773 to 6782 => 49.1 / 52.1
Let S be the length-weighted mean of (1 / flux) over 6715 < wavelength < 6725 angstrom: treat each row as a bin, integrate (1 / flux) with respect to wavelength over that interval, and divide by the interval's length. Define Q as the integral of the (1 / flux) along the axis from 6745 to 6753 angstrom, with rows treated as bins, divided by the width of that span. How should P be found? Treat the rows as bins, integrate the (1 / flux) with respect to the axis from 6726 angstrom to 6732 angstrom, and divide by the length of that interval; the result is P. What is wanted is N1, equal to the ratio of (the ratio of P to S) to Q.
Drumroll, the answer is 5.46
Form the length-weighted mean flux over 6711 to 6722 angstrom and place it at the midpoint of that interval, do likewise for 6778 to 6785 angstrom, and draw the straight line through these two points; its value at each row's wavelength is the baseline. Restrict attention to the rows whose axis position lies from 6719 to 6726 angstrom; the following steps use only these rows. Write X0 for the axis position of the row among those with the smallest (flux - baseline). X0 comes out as 6719.29 angstrom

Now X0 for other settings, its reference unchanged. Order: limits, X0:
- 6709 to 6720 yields 6717.75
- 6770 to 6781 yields 6775.22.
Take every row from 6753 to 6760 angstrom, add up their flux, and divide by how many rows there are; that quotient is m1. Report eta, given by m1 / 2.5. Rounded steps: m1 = 5.73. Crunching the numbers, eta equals 2.29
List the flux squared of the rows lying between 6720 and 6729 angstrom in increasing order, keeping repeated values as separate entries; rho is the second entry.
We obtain 33.3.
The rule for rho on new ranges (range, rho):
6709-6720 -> 32.0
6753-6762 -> 32.2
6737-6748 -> 31.3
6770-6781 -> 33.3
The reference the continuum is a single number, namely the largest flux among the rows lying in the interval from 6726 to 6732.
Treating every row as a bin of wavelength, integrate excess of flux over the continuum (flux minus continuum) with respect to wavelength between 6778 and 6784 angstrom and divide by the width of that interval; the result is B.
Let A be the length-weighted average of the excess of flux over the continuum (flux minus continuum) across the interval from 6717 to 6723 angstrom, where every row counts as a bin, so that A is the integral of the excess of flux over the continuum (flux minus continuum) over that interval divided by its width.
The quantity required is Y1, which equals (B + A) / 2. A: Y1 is -0.22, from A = -0.27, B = -0.18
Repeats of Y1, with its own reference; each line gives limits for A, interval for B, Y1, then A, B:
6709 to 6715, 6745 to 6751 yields -0.17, 0.06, -0.40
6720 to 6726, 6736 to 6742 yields -0.11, -0.20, -0.02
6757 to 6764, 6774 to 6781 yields -0.23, -0.28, -0.18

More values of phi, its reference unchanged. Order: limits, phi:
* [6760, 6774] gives 6773.66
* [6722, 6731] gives 6723.94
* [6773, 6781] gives 6775.22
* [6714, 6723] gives 6722.39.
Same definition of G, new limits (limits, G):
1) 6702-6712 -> -0.01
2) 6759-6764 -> 0.03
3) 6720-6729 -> 0.10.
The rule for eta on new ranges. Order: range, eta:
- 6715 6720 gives 2.28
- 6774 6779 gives 2.32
